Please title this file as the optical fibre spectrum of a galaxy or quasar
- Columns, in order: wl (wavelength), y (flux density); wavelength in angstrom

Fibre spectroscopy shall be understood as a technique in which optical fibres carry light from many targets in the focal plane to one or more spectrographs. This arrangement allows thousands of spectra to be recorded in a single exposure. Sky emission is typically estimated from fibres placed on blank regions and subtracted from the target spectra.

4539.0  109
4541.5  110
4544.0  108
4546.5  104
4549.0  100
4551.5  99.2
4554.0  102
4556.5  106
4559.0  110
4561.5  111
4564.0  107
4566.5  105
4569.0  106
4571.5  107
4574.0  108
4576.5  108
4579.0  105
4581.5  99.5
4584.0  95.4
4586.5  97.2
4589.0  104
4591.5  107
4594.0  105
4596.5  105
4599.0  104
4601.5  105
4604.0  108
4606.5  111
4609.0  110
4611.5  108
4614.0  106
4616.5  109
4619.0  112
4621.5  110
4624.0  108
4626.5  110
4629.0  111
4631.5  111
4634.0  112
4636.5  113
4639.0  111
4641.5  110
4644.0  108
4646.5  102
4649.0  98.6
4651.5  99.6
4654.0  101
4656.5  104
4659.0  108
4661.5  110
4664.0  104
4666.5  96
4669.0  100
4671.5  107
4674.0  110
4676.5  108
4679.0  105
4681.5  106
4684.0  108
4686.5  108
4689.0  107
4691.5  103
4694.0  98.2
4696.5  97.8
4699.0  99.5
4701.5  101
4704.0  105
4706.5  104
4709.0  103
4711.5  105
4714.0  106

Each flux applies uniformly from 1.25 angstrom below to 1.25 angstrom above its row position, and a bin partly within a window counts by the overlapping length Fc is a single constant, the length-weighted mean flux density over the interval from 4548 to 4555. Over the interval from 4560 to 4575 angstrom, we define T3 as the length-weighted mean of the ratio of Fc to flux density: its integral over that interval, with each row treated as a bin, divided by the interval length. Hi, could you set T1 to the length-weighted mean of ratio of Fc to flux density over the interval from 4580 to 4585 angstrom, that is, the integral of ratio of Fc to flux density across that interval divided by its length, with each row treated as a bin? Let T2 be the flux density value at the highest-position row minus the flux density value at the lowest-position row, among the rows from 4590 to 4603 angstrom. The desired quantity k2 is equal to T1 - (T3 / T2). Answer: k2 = 1.49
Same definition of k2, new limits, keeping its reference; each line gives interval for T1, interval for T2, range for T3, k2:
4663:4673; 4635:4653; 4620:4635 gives 1.05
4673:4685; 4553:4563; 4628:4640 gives 0.84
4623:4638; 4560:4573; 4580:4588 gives 1.16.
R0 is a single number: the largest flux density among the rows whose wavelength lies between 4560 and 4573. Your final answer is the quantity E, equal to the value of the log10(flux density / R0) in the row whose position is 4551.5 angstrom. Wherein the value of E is -0.049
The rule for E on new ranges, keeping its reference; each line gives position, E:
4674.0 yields -0.004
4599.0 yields -0.028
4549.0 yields -0.045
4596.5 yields -0.024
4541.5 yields -0.004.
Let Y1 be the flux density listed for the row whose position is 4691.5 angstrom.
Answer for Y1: 103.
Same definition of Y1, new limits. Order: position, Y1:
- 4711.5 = 105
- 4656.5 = 104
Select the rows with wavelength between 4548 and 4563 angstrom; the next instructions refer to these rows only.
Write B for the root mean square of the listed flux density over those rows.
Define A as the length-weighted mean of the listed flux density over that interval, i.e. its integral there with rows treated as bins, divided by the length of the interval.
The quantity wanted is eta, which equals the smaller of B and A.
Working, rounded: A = 104.8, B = 105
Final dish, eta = 105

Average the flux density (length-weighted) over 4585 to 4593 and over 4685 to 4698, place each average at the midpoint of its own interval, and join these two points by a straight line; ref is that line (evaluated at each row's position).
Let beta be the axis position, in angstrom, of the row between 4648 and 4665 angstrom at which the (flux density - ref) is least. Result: 4649.0 angstrom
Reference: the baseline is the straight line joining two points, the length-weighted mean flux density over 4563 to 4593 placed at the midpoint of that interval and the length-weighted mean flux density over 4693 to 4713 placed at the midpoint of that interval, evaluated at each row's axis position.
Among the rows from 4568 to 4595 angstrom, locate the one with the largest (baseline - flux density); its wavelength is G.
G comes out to 4584.0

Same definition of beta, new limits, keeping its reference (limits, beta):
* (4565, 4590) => 4584.0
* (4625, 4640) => 4626.5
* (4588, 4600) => 4599.0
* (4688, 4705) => 4696.5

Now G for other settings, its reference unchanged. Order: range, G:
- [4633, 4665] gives 4649.0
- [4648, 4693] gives 4666.5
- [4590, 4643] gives 4599.0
